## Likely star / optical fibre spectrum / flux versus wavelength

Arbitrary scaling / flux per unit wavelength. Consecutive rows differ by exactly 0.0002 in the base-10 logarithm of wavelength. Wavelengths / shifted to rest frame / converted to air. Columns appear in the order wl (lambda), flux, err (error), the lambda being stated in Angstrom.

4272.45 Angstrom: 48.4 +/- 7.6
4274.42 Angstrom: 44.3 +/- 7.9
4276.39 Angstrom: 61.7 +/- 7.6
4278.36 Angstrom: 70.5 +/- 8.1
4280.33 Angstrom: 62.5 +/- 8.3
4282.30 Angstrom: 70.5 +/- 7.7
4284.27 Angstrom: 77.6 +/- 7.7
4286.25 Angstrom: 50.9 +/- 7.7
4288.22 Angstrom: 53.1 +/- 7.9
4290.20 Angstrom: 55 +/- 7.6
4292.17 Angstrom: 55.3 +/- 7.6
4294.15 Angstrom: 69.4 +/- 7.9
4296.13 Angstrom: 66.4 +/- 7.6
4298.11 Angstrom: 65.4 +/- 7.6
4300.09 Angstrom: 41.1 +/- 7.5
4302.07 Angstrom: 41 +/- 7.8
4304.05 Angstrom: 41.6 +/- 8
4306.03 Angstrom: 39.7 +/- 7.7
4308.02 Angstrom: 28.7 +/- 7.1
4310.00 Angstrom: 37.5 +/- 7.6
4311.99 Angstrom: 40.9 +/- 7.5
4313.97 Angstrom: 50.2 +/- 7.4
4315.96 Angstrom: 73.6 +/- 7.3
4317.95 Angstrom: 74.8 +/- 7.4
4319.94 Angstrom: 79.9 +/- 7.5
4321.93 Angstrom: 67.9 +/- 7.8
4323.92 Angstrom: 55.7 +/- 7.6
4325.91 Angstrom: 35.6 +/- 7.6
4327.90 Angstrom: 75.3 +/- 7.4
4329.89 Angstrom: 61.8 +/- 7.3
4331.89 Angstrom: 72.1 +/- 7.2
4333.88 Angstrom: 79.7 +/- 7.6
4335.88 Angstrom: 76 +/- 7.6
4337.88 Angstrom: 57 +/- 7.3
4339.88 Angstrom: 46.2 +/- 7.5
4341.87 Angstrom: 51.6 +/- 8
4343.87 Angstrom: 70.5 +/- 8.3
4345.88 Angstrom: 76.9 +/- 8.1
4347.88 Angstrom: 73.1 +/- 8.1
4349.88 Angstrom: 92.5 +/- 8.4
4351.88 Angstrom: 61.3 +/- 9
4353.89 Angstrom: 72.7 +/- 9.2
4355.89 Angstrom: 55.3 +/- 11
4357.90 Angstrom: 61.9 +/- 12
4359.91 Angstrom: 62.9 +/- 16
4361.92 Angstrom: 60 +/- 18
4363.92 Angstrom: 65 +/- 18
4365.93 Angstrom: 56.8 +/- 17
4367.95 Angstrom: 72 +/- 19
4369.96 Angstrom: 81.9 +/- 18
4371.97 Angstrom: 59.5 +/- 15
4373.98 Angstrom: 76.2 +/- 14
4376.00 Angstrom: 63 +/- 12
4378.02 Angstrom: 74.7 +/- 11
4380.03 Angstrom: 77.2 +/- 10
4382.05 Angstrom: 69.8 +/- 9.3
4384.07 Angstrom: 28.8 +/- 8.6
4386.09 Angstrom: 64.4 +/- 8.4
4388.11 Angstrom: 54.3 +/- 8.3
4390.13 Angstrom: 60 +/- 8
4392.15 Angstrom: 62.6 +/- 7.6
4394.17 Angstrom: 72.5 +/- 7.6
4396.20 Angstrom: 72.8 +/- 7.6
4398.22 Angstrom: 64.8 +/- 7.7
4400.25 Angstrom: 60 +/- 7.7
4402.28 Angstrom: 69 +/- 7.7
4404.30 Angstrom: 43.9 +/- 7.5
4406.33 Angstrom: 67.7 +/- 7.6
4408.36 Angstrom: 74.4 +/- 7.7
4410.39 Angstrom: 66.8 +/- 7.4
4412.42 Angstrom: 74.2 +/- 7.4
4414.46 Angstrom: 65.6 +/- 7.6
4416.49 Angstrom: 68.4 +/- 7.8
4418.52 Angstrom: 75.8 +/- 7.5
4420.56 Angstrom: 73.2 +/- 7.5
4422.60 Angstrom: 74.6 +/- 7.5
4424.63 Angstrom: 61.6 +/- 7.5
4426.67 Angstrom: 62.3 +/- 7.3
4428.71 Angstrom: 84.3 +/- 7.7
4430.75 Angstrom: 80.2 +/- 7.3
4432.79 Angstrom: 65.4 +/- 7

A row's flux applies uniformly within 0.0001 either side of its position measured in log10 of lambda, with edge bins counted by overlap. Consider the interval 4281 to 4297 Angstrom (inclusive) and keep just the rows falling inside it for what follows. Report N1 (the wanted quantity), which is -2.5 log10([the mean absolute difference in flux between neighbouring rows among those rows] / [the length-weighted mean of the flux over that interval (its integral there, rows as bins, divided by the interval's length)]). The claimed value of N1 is 2.24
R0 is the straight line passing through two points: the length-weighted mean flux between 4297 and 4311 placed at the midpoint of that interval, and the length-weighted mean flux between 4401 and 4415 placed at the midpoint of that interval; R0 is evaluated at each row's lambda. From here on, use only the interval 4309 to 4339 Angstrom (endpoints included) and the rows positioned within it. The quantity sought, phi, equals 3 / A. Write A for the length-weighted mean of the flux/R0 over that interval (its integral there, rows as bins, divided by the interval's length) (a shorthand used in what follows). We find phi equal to 2.26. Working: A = 1.33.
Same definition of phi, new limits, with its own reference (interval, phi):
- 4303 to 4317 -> 2.94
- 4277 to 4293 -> 1.83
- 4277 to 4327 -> 2.21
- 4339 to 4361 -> 2.40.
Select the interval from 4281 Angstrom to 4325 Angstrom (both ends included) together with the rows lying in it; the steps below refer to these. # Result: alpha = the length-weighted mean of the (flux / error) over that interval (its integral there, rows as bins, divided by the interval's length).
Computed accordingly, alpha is 7.4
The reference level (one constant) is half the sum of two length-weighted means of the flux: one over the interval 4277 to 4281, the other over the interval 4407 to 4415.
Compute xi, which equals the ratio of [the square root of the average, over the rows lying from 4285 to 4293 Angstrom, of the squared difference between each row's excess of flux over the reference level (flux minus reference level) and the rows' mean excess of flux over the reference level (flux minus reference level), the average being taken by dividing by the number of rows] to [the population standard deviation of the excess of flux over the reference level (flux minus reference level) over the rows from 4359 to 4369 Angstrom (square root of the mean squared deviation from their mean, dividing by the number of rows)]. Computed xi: 0.34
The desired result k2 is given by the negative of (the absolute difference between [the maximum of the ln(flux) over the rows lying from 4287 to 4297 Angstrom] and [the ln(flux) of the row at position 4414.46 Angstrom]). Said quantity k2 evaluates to -0.06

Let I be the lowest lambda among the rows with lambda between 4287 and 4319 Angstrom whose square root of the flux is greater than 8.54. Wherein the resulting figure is 4315.96 Angstrom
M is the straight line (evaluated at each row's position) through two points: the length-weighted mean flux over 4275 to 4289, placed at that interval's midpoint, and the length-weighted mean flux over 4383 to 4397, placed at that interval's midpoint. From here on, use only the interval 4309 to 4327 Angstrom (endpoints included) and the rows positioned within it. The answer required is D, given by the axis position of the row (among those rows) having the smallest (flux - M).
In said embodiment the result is 4325.91 Angstrom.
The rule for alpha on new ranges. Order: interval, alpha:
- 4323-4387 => 6.7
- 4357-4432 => 7.4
